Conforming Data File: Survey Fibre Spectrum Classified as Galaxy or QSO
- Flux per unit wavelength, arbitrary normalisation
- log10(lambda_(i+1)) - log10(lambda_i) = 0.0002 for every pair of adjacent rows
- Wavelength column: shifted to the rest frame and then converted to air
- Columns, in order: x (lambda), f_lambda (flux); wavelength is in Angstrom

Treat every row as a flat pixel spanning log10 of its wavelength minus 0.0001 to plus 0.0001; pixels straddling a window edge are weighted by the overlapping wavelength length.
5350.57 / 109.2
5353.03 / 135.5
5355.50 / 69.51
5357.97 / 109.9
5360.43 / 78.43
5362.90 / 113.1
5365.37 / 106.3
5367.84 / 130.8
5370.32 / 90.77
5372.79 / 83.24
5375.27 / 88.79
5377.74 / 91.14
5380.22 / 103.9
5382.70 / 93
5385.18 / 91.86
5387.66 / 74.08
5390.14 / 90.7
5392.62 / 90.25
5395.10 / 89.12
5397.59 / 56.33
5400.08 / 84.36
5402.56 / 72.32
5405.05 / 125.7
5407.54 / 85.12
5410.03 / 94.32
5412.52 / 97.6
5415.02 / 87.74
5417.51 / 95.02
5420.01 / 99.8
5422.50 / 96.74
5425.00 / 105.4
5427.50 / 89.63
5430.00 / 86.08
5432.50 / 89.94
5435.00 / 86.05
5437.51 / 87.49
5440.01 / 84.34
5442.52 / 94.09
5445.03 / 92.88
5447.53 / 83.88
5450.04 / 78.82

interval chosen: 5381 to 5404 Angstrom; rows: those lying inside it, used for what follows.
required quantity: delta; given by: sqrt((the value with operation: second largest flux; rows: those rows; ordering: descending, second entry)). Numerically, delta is 9.6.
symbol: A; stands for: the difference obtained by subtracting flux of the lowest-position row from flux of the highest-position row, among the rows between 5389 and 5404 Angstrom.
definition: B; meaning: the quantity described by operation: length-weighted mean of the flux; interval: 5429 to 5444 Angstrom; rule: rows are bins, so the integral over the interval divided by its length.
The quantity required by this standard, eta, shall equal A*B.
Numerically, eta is -1619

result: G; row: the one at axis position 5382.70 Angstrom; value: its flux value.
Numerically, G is 93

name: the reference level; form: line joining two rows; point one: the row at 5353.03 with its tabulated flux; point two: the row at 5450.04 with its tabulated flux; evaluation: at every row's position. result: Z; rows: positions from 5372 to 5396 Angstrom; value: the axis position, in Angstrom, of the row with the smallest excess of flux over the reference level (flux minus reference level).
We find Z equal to 5387.66 Angstrom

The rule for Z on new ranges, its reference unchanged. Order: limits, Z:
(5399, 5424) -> 5402.56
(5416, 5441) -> 5430.00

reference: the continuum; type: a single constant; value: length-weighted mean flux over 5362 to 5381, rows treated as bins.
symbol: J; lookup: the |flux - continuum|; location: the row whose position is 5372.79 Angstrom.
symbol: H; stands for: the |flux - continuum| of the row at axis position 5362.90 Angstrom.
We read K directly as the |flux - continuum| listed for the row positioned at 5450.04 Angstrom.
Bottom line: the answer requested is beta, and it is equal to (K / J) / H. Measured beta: 0.10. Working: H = 12.4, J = 17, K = 22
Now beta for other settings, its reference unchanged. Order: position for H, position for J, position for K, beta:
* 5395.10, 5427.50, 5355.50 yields 0.24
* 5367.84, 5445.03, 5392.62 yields 0.04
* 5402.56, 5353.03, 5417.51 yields 0.01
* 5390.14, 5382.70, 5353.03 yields 0.45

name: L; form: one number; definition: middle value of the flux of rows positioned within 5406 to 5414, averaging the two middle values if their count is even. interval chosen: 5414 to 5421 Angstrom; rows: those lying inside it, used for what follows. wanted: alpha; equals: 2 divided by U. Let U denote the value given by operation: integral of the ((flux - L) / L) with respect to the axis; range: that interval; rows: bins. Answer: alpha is -208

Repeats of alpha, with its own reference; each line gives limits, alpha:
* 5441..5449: -5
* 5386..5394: -3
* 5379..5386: 12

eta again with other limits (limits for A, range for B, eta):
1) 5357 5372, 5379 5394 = -1734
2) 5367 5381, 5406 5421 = -2522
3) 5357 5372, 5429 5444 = -1685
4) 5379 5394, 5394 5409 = -1168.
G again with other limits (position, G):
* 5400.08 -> 84.36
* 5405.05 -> 125.7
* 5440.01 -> 84.34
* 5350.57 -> 109.2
